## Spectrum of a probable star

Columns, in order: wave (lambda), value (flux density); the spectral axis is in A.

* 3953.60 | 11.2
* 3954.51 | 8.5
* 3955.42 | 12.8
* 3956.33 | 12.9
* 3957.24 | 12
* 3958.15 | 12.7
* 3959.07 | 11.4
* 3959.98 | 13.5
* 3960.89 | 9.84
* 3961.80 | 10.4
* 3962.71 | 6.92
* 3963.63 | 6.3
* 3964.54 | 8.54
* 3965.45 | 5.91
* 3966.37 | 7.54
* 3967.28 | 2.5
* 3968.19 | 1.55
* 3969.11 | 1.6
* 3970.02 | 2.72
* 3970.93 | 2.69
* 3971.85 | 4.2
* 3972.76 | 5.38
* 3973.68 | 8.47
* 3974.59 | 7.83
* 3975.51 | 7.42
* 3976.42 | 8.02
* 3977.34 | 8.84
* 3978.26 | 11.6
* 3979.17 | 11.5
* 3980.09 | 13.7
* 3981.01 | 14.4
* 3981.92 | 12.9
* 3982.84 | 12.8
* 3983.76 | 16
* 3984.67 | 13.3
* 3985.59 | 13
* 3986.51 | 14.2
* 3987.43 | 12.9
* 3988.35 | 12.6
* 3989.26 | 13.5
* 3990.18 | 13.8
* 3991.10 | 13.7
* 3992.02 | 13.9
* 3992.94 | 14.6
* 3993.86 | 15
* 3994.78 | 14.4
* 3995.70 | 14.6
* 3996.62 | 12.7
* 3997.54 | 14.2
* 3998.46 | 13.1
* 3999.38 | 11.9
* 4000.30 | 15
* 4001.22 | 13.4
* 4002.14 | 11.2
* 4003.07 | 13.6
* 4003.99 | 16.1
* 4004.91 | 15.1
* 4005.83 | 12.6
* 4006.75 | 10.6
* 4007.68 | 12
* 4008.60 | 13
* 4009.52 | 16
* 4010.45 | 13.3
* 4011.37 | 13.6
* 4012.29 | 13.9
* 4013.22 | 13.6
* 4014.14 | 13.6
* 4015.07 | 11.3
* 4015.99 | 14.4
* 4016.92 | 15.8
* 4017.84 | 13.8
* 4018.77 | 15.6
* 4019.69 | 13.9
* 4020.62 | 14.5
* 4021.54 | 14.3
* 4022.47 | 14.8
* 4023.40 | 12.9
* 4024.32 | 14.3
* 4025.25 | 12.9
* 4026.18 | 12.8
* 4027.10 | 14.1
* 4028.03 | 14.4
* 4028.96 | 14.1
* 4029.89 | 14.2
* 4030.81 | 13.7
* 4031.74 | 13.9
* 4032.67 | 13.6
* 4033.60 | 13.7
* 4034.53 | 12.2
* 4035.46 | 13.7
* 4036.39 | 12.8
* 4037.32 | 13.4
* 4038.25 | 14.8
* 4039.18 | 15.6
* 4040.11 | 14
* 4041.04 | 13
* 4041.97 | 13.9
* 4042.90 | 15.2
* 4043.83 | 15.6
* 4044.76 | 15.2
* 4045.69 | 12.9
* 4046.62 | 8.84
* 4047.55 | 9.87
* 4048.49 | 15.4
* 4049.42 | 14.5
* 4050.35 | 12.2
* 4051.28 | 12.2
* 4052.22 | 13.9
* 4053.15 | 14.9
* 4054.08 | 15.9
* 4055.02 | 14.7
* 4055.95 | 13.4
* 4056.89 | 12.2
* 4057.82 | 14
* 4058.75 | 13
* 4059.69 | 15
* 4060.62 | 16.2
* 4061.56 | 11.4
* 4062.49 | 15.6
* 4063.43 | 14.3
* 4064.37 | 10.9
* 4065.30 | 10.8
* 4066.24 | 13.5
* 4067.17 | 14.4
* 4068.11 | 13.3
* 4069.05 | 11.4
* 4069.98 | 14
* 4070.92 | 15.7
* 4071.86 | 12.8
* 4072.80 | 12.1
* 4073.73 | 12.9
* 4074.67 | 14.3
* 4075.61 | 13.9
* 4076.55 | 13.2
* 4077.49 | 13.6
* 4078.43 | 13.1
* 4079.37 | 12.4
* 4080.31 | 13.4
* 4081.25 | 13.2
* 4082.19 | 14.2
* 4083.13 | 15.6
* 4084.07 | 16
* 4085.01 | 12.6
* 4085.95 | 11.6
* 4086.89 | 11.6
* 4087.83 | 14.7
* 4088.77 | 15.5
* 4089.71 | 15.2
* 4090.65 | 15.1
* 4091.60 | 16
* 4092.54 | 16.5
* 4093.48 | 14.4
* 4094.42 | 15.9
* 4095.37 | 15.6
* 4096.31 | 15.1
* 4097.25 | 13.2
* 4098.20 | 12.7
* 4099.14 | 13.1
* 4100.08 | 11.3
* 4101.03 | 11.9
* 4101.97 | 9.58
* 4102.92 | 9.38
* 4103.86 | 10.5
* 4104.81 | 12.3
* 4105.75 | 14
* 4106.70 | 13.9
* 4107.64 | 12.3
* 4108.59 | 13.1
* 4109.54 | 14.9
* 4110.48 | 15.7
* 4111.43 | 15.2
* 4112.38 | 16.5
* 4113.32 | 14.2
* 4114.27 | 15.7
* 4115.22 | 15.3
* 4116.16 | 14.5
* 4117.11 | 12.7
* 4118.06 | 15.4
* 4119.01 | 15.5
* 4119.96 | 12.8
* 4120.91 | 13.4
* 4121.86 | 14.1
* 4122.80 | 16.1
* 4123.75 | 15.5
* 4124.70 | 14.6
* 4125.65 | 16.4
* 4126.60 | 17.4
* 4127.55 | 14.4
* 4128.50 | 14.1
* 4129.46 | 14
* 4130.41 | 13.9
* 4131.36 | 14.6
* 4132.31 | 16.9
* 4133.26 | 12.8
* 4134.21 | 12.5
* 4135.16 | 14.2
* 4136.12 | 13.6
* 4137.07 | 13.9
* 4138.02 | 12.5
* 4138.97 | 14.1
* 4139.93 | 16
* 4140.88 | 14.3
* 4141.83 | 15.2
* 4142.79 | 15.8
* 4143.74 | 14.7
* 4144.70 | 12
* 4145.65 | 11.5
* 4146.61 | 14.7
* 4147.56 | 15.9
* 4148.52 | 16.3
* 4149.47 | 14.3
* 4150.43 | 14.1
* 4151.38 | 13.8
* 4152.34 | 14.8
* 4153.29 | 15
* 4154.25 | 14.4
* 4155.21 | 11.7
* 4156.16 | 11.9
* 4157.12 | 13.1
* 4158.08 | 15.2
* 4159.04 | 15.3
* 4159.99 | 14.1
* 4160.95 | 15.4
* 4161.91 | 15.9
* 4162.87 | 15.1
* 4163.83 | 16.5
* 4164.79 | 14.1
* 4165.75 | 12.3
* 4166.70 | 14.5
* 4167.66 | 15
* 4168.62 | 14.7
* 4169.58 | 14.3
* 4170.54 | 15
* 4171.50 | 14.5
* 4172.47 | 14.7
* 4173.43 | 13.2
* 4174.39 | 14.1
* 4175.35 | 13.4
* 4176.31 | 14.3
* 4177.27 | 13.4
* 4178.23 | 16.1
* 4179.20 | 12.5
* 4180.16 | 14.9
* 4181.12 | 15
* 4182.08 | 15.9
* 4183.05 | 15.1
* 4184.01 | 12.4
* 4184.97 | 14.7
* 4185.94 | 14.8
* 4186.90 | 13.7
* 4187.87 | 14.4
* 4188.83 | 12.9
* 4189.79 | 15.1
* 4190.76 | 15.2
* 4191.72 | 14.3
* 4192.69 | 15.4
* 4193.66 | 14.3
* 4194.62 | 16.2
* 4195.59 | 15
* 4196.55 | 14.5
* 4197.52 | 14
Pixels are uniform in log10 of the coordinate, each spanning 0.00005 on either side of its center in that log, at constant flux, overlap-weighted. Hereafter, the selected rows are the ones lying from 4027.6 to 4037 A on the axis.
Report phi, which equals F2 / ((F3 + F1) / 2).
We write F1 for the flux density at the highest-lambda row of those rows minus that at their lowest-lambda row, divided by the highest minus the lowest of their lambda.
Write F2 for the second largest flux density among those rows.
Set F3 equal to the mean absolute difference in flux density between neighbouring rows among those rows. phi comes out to 70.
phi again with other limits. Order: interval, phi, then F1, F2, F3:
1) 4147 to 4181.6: 30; -0.03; 16.3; 1.11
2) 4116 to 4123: 18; 0.24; 15.5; 1.51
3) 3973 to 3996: 25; 0.28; 15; 0.93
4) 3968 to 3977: 9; 0.79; 8.02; 0.96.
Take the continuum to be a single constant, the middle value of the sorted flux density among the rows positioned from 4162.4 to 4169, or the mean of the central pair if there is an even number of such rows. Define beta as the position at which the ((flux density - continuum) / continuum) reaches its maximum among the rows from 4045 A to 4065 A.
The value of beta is 4060.62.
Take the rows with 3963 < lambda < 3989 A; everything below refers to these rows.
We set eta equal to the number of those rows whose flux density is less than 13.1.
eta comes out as 23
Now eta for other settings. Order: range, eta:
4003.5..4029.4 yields 8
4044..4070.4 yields 11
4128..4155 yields 5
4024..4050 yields 8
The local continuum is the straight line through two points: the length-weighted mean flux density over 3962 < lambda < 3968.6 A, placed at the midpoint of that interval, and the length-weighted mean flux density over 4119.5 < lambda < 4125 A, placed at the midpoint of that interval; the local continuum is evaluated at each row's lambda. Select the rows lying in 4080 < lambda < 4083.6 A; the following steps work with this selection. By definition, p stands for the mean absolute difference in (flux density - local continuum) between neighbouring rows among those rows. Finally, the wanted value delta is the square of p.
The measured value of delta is 0.7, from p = 0.8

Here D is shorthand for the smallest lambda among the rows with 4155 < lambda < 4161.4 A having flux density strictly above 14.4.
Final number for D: 4158.08 A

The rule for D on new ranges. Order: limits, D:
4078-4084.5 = 4083.13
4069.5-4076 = 4070.92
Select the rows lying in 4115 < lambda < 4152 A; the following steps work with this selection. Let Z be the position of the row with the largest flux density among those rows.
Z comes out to 4126.60 A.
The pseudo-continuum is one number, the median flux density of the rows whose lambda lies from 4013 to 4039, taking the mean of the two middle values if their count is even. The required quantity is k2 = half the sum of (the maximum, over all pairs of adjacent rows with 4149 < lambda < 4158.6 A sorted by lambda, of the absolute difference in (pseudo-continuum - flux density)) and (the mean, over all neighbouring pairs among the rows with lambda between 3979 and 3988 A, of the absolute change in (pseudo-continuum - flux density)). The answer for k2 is 2.08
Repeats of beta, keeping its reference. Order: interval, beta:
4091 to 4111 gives 4092.54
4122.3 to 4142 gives 4126.60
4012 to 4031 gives 4016.92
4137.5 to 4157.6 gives 4148.52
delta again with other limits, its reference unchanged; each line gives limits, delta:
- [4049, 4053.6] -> 1.6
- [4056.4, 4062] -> 4.6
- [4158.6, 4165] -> 1.6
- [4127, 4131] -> 0.0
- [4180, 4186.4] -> 1.3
